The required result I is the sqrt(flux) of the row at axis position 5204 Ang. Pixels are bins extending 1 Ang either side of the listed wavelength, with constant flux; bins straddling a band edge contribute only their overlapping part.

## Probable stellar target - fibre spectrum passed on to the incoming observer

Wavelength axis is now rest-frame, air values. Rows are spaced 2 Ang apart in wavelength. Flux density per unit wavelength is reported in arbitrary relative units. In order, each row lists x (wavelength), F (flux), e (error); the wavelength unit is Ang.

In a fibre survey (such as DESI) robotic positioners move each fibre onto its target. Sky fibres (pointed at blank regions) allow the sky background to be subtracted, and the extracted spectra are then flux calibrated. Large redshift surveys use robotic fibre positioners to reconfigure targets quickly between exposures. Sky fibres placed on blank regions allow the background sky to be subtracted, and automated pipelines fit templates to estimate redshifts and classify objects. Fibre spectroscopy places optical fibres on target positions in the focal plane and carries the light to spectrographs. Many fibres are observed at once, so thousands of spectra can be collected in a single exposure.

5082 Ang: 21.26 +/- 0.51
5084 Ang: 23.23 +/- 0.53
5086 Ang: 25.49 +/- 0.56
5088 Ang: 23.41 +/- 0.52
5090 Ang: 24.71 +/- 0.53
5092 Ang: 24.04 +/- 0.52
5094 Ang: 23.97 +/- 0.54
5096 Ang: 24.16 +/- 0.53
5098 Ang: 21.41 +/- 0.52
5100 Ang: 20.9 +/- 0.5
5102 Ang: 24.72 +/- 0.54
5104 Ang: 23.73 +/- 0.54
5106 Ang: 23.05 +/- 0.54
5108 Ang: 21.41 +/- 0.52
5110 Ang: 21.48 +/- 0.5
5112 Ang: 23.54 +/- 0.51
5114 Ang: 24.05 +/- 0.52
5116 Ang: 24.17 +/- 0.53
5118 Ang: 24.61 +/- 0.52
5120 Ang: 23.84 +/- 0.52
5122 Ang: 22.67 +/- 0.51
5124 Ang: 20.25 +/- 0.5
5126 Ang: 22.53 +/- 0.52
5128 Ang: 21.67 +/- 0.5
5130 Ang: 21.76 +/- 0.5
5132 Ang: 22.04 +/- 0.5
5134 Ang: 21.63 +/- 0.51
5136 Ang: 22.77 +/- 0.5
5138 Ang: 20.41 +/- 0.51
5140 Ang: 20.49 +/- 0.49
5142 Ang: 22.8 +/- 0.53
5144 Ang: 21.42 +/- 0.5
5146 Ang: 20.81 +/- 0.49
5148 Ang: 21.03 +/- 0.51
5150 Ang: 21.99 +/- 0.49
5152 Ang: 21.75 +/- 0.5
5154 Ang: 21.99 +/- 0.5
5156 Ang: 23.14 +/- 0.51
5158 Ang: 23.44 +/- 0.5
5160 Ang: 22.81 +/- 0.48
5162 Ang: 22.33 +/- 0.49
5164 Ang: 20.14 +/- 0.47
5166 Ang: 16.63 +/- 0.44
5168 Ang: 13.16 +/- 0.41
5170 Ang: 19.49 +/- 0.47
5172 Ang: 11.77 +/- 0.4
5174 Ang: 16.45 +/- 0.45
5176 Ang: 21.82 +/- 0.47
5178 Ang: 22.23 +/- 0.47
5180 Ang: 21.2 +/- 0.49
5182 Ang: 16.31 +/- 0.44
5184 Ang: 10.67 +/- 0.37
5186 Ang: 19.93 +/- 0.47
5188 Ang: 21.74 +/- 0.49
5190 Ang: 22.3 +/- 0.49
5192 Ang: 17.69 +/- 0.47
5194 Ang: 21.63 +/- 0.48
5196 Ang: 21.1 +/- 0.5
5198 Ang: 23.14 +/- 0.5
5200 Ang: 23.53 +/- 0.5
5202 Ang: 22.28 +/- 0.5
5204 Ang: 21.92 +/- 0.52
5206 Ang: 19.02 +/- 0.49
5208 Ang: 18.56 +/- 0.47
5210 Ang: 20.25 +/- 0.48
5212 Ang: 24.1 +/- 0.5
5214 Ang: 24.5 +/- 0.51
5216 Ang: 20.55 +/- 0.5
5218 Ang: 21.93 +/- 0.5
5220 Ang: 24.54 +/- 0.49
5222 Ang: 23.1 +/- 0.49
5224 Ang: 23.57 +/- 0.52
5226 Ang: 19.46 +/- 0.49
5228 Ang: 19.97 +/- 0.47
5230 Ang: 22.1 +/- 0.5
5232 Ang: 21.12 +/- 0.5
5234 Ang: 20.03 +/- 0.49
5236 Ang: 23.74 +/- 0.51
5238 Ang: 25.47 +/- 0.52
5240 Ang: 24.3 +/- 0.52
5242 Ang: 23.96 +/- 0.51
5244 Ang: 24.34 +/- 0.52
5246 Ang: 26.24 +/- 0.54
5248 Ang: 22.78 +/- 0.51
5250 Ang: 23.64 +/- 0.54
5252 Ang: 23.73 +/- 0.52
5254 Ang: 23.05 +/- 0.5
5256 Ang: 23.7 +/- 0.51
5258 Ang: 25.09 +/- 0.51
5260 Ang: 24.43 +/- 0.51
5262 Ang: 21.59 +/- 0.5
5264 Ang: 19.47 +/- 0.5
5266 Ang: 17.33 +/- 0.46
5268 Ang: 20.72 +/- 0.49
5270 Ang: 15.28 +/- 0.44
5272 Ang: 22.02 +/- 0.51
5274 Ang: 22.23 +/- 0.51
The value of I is 4.68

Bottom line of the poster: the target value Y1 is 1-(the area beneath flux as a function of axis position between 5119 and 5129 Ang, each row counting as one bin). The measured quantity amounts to -221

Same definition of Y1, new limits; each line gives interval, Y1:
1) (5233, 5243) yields -234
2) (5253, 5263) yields -235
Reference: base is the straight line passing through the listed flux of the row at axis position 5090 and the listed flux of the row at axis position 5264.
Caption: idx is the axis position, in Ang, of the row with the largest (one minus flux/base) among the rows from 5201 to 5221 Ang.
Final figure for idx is 5208 Ang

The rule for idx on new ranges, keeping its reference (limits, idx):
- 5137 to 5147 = 5138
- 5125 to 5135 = 5128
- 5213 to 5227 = 5226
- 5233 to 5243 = 5234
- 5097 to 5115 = 5100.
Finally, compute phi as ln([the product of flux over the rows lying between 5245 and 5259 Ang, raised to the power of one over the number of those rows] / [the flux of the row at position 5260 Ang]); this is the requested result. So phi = -0.017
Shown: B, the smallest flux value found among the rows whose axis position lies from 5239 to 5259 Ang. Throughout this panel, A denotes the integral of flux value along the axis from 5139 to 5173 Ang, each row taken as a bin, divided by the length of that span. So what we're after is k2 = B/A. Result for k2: 1.12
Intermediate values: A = 20.3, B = 22.78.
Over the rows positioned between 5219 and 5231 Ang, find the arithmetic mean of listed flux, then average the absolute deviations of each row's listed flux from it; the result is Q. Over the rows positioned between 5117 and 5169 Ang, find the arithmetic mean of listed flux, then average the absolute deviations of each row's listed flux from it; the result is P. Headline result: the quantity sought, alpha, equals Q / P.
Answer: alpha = 1.1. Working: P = 1.5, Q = 1.6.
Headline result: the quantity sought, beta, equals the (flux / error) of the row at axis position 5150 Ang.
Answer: 44.9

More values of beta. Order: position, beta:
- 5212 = 48.2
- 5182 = 37.1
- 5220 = 50.1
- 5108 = 41.2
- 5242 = 47.0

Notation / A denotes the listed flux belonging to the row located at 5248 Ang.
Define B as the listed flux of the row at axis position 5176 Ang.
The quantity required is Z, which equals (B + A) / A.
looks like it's 1.96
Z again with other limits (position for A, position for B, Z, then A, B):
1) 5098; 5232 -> 1.99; 21.41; 21.12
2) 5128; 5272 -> 2.02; 21.67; 22.02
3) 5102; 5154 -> 1.89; 24.72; 21.99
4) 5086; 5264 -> 1.76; 25.49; 19.47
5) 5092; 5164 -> 1.84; 24.04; 20.14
